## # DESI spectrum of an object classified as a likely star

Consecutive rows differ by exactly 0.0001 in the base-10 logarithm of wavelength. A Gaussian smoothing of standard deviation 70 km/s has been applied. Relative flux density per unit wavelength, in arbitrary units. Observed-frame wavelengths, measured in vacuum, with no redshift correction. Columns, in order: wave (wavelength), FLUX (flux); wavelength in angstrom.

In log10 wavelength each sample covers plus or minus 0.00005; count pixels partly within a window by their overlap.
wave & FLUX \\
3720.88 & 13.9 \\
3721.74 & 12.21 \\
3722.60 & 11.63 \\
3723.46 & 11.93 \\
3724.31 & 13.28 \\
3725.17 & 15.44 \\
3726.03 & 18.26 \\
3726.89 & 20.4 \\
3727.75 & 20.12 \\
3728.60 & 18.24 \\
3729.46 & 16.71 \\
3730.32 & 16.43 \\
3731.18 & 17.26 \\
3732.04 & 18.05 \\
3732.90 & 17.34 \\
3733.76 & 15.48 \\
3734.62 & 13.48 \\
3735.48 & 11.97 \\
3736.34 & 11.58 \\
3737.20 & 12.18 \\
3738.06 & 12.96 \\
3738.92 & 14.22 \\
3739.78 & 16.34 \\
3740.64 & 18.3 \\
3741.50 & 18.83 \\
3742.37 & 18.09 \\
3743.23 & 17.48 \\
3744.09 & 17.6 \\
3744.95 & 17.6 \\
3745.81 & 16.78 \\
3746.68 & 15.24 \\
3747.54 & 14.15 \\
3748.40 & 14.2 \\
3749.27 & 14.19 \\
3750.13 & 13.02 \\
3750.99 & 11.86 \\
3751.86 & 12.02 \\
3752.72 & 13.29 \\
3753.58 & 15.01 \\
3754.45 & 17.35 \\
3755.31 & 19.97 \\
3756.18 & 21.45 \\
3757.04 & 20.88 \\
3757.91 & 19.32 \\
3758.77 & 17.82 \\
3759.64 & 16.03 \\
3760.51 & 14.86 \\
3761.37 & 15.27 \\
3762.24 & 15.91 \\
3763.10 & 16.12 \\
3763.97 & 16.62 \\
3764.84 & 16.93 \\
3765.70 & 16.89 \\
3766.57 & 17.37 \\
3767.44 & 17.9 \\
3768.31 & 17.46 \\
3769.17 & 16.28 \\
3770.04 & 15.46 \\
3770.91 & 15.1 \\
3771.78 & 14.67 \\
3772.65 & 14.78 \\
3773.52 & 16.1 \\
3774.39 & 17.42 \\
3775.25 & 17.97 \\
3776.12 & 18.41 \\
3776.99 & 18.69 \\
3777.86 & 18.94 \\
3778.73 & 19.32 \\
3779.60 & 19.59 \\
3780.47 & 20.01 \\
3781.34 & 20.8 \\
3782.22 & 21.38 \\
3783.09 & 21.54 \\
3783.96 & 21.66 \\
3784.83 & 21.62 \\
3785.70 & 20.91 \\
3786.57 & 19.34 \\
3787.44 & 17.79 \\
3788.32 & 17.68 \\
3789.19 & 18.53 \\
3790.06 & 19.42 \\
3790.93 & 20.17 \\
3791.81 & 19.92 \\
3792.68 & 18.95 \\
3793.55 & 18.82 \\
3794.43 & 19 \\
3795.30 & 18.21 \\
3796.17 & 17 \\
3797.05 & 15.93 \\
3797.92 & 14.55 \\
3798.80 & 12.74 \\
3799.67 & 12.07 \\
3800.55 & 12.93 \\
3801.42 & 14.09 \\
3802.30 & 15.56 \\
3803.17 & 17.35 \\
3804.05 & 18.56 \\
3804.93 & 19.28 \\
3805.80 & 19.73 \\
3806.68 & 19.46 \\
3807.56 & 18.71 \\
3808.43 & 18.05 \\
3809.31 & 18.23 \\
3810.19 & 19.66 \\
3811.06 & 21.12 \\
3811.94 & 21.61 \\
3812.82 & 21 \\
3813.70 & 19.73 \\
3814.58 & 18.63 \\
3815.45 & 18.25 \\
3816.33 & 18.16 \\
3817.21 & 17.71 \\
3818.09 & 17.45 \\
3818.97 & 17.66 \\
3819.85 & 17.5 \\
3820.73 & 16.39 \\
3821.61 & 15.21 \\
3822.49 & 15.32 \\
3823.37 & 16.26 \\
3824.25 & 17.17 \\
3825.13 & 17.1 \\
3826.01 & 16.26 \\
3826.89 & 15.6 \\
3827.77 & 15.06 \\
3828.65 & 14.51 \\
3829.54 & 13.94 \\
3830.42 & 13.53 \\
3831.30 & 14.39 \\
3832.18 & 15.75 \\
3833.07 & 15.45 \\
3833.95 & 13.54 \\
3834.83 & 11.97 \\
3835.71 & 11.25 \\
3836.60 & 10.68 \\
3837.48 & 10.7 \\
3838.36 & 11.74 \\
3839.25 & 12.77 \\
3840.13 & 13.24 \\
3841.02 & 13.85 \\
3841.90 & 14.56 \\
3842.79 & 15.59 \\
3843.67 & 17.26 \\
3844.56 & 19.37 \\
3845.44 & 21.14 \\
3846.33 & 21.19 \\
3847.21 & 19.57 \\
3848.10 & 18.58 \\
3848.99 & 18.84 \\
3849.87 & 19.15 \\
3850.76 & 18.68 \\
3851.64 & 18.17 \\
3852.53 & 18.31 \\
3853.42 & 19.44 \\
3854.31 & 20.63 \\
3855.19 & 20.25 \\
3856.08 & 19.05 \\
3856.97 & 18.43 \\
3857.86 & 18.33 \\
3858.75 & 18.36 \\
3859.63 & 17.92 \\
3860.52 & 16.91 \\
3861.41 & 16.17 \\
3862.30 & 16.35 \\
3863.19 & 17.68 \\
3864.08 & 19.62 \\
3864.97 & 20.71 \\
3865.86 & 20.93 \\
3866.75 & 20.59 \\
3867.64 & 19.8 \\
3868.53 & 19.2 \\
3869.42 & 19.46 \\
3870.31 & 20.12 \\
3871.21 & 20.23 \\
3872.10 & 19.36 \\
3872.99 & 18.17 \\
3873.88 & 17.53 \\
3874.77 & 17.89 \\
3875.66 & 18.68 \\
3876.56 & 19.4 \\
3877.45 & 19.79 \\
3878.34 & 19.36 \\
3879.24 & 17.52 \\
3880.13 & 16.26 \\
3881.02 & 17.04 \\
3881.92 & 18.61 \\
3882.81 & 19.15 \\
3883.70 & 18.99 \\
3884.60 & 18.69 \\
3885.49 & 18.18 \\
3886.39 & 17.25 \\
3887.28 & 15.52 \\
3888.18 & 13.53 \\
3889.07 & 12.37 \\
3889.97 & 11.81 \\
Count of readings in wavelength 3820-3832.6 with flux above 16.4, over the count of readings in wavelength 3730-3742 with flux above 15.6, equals 0.3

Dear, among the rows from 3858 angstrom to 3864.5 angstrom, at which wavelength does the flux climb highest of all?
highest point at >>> 3864.08 angstrom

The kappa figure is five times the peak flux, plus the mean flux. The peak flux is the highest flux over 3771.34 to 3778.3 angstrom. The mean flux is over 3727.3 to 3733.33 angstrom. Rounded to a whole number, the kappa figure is 112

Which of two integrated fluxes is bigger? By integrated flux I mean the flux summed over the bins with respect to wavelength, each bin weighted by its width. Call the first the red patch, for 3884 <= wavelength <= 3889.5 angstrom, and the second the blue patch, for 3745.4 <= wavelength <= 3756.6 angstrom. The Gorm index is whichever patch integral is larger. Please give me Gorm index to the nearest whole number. 171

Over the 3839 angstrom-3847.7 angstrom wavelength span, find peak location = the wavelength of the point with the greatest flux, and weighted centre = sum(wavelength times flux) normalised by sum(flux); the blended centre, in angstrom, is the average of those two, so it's 3845.0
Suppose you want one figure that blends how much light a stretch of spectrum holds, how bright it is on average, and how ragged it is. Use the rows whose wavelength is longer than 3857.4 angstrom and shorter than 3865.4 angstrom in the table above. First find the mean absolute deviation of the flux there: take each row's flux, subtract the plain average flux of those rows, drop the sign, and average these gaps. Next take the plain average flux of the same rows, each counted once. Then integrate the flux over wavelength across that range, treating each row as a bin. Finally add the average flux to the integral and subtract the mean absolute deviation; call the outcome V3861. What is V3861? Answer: 161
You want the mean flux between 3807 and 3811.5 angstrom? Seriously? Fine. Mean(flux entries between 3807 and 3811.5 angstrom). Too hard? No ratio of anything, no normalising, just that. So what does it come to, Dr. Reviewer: 19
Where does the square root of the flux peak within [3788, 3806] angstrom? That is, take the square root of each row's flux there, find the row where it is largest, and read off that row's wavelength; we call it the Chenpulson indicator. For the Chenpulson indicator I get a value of 3790.93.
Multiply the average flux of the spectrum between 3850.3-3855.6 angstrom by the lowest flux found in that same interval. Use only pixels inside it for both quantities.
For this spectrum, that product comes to 350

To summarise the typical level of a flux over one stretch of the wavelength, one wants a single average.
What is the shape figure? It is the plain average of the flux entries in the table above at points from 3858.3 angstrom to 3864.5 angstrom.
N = 17.6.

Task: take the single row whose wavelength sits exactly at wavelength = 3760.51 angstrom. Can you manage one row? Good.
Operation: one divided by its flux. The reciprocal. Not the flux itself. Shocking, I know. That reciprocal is 0.067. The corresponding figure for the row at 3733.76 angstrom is 0.065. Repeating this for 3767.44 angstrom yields 0.056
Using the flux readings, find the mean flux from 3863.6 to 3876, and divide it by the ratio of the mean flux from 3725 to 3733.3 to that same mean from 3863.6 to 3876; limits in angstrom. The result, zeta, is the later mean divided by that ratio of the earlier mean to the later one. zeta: 21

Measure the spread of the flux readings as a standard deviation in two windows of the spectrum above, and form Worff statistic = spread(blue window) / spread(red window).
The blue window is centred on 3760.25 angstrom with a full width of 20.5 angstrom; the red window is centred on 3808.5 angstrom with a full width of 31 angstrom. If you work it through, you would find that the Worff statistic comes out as 1.1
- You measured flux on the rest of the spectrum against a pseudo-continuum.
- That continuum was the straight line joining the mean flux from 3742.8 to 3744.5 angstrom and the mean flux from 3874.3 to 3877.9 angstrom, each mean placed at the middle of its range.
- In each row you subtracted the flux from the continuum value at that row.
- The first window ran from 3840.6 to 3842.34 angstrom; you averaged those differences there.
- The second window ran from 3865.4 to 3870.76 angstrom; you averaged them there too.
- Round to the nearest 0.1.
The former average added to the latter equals 3.2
